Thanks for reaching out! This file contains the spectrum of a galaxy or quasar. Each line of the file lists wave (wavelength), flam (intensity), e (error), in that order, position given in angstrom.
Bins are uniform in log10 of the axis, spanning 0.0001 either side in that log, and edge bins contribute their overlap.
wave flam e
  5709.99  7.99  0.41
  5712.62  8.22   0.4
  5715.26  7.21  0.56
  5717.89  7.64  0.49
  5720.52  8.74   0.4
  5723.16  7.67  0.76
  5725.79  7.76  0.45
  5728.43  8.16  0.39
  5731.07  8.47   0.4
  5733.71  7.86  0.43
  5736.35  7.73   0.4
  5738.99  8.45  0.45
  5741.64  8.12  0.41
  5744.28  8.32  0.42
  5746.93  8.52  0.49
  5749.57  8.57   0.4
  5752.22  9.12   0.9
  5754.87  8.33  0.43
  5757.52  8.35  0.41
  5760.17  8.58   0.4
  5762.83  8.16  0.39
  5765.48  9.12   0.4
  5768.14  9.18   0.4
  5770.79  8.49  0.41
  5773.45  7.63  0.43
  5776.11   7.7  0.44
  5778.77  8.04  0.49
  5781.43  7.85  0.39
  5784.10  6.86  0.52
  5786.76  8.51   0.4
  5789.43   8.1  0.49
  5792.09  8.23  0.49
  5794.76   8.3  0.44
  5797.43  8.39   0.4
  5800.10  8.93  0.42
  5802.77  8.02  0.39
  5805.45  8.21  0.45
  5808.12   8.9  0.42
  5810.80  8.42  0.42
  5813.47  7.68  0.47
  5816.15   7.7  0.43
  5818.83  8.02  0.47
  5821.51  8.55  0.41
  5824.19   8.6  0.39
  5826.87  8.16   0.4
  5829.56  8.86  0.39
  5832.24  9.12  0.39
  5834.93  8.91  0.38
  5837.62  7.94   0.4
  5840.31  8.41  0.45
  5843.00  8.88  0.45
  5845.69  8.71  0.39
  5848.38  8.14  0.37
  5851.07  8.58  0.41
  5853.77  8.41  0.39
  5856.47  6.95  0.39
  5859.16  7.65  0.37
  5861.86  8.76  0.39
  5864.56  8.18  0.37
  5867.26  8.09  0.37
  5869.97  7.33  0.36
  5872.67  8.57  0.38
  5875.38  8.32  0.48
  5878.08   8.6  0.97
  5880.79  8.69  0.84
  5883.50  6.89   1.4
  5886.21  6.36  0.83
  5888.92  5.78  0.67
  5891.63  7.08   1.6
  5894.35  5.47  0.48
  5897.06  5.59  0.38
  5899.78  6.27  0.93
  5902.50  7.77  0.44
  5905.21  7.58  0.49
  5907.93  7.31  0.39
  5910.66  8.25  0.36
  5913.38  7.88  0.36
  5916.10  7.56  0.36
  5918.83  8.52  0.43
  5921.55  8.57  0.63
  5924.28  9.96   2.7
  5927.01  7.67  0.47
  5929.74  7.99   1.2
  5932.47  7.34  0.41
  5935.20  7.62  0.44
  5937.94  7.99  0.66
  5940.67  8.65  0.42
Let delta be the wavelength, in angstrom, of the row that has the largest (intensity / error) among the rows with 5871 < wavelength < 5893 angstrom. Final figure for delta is 5872.67 angstrom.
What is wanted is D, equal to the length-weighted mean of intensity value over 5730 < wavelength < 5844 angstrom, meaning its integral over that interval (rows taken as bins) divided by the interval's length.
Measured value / 8.33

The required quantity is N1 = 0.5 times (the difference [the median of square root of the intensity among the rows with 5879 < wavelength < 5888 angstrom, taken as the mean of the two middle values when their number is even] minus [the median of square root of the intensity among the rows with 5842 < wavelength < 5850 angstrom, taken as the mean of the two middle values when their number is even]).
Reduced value -0.16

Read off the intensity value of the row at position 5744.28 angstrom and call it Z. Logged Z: 8.32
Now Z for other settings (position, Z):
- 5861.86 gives 8.76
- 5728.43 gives 8.16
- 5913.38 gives 7.88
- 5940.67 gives 8.65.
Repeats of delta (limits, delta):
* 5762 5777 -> 5768.14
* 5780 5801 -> 5786.76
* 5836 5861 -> 5845.69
